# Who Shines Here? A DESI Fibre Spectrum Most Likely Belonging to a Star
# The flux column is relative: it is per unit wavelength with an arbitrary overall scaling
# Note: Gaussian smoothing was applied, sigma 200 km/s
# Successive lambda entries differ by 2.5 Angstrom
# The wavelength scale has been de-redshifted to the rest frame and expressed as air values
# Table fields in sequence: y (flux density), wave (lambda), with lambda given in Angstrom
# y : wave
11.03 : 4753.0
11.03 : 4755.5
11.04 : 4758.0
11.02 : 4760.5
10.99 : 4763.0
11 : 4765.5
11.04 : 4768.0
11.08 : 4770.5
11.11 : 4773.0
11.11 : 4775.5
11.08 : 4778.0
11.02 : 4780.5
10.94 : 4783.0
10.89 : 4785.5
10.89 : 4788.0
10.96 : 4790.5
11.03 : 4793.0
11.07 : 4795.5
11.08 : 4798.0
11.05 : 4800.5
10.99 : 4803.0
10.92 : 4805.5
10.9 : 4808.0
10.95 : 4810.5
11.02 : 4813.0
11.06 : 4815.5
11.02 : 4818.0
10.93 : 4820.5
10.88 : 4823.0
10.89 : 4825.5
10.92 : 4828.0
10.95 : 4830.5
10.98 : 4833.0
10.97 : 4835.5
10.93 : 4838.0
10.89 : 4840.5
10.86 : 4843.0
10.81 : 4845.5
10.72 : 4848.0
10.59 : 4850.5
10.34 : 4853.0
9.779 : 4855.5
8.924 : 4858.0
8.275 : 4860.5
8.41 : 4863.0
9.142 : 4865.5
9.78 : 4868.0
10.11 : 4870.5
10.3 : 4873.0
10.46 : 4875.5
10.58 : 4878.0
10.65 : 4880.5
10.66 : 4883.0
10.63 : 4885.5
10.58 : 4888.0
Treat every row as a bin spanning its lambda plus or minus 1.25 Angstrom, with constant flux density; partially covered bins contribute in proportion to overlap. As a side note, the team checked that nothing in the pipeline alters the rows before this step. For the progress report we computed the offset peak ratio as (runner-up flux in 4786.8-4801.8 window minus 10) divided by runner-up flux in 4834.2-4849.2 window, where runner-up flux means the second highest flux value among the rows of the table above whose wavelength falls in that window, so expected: 0.098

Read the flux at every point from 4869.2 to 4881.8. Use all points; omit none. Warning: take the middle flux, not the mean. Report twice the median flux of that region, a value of 20.9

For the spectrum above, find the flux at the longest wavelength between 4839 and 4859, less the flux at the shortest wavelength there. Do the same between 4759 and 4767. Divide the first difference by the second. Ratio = 98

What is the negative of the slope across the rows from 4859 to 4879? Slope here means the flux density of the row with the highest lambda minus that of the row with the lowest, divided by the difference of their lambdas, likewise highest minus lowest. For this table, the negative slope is -0.132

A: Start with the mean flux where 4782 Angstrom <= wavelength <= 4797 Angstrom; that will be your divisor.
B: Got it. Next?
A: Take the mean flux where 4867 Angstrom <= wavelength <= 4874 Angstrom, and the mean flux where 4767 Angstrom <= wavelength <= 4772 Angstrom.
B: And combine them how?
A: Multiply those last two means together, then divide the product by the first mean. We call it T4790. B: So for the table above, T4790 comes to 10.2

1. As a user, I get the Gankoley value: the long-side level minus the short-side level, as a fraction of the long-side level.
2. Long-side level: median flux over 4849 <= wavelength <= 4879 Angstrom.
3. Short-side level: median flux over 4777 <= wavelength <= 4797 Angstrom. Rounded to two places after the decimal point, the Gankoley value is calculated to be -0.11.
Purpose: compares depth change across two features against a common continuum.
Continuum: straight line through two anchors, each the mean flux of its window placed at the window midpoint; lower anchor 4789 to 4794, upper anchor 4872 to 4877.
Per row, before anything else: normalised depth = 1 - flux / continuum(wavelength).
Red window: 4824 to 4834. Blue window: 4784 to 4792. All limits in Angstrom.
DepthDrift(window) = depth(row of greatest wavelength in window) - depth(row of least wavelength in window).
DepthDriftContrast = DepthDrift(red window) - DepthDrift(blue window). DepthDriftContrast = 0.00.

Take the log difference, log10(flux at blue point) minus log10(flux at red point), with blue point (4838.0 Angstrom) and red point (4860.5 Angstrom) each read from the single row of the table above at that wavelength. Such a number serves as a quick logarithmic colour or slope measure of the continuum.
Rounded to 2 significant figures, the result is 0.12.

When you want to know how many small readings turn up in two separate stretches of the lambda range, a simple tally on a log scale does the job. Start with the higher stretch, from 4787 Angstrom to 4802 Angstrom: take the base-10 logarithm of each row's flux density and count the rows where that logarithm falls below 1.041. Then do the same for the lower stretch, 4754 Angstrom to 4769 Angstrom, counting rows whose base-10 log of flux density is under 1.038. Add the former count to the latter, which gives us 2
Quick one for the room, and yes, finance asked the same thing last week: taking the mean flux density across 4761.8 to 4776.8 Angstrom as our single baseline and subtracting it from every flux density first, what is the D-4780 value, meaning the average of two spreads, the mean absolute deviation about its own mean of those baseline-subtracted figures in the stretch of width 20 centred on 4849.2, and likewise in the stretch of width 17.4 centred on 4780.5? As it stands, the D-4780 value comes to 0.299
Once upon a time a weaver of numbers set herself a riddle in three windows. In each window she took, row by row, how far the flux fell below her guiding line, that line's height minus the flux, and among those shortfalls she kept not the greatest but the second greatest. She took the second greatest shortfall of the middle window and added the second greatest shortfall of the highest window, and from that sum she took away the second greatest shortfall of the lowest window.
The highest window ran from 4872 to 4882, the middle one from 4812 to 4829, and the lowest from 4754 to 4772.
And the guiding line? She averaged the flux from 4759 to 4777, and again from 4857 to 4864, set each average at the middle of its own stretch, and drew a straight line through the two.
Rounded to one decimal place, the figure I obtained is -3.9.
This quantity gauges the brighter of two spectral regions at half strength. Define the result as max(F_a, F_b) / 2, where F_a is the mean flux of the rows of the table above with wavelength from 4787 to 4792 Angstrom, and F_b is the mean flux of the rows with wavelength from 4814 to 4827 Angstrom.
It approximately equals 5.48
